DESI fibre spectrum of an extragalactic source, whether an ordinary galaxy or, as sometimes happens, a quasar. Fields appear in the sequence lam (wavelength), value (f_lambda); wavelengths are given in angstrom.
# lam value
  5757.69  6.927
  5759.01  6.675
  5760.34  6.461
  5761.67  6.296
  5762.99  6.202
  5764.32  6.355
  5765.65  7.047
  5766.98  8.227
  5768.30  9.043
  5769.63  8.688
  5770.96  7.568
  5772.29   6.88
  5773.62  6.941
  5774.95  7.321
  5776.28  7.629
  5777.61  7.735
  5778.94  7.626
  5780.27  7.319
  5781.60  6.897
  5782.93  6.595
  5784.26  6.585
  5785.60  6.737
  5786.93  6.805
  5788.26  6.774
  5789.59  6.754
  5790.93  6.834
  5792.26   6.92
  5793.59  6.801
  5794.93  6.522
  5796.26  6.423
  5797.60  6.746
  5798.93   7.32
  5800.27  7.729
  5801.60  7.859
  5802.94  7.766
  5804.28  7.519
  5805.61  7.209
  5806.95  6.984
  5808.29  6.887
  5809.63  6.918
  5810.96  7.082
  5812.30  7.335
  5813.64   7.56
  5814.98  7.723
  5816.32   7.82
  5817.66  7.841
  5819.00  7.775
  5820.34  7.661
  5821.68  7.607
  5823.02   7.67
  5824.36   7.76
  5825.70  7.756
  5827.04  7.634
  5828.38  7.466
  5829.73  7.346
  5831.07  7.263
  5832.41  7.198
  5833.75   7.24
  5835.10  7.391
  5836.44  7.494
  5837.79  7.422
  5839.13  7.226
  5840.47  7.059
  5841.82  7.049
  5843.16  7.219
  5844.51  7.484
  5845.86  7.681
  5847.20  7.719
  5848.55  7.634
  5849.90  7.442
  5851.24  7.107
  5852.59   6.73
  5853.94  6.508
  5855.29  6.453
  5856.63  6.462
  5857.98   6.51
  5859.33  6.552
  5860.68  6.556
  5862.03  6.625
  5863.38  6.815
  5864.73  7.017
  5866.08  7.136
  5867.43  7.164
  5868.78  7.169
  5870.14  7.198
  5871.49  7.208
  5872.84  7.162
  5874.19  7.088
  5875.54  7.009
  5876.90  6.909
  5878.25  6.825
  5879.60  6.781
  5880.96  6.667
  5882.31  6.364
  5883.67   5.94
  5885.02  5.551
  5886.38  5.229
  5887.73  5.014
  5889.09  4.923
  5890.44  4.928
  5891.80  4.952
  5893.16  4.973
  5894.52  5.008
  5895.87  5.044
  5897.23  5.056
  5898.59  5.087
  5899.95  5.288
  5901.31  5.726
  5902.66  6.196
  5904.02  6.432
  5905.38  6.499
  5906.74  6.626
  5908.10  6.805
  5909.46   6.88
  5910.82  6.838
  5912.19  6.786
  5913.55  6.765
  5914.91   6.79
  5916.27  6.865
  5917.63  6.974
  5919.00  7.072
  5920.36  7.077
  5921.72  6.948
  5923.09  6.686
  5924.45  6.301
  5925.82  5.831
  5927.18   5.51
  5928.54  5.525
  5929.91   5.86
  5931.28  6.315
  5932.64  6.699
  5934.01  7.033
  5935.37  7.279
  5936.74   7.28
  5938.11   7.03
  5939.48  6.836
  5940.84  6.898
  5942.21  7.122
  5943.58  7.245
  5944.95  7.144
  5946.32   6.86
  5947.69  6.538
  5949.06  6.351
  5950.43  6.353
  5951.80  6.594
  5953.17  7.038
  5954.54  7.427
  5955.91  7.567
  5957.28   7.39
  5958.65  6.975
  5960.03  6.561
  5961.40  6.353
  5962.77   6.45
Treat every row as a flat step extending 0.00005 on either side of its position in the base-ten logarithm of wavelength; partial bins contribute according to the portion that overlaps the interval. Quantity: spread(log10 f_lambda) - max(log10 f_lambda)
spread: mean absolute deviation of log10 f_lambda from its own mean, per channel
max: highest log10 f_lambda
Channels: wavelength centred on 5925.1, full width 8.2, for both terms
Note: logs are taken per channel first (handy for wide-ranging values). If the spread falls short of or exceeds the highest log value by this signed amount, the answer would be -0.806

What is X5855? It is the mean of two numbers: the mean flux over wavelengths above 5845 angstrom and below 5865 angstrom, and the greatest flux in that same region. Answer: 7.3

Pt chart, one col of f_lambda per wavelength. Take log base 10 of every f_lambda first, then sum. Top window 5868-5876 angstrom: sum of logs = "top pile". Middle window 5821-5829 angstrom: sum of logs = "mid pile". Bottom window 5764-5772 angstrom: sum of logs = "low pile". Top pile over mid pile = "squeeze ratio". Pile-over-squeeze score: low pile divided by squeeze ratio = 5.5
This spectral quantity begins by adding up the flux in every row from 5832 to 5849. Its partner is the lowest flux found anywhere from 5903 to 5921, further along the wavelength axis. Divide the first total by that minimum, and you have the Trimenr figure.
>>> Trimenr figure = 14.9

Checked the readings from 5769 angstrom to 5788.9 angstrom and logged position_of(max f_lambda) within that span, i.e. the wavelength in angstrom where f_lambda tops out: 5769.63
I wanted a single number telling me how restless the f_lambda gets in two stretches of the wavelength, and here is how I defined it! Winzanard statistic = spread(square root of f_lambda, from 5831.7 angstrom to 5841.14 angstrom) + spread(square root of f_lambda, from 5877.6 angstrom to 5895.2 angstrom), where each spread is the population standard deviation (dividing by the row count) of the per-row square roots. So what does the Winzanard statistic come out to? 0.18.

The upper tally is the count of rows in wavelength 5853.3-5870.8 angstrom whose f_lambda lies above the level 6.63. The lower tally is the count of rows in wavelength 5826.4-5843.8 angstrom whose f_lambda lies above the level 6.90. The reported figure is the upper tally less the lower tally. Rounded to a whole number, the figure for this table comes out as -7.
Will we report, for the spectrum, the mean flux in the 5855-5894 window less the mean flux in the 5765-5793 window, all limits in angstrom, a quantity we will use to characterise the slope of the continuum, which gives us -0.9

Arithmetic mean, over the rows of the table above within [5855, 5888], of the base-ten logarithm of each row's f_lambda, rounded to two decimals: 0.82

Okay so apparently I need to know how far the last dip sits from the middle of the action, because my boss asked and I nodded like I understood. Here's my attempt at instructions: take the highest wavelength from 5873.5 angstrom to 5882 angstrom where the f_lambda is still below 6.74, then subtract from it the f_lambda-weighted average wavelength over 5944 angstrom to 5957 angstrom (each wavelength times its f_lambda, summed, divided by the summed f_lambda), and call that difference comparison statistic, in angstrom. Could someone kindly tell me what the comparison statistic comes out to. -69.6 angstrom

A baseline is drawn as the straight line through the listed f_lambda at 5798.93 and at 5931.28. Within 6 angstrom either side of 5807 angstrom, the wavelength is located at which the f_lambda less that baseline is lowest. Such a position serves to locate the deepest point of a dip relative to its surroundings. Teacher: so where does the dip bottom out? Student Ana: 5808.29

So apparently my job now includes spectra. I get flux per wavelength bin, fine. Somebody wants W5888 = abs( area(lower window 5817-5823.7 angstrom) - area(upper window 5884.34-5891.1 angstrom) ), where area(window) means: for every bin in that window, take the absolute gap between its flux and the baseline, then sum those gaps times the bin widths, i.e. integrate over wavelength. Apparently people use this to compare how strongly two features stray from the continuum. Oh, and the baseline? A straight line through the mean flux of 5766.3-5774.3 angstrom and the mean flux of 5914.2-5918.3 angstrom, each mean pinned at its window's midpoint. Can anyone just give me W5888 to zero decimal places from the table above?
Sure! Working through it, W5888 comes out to 12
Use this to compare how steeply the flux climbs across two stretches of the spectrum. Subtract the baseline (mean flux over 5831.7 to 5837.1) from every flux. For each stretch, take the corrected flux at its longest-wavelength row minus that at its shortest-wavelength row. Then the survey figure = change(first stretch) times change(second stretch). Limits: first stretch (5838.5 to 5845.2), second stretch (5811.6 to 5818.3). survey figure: 0.13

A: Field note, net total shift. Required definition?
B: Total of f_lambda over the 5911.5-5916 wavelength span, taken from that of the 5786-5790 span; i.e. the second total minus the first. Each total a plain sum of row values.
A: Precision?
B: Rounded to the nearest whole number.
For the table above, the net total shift 0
